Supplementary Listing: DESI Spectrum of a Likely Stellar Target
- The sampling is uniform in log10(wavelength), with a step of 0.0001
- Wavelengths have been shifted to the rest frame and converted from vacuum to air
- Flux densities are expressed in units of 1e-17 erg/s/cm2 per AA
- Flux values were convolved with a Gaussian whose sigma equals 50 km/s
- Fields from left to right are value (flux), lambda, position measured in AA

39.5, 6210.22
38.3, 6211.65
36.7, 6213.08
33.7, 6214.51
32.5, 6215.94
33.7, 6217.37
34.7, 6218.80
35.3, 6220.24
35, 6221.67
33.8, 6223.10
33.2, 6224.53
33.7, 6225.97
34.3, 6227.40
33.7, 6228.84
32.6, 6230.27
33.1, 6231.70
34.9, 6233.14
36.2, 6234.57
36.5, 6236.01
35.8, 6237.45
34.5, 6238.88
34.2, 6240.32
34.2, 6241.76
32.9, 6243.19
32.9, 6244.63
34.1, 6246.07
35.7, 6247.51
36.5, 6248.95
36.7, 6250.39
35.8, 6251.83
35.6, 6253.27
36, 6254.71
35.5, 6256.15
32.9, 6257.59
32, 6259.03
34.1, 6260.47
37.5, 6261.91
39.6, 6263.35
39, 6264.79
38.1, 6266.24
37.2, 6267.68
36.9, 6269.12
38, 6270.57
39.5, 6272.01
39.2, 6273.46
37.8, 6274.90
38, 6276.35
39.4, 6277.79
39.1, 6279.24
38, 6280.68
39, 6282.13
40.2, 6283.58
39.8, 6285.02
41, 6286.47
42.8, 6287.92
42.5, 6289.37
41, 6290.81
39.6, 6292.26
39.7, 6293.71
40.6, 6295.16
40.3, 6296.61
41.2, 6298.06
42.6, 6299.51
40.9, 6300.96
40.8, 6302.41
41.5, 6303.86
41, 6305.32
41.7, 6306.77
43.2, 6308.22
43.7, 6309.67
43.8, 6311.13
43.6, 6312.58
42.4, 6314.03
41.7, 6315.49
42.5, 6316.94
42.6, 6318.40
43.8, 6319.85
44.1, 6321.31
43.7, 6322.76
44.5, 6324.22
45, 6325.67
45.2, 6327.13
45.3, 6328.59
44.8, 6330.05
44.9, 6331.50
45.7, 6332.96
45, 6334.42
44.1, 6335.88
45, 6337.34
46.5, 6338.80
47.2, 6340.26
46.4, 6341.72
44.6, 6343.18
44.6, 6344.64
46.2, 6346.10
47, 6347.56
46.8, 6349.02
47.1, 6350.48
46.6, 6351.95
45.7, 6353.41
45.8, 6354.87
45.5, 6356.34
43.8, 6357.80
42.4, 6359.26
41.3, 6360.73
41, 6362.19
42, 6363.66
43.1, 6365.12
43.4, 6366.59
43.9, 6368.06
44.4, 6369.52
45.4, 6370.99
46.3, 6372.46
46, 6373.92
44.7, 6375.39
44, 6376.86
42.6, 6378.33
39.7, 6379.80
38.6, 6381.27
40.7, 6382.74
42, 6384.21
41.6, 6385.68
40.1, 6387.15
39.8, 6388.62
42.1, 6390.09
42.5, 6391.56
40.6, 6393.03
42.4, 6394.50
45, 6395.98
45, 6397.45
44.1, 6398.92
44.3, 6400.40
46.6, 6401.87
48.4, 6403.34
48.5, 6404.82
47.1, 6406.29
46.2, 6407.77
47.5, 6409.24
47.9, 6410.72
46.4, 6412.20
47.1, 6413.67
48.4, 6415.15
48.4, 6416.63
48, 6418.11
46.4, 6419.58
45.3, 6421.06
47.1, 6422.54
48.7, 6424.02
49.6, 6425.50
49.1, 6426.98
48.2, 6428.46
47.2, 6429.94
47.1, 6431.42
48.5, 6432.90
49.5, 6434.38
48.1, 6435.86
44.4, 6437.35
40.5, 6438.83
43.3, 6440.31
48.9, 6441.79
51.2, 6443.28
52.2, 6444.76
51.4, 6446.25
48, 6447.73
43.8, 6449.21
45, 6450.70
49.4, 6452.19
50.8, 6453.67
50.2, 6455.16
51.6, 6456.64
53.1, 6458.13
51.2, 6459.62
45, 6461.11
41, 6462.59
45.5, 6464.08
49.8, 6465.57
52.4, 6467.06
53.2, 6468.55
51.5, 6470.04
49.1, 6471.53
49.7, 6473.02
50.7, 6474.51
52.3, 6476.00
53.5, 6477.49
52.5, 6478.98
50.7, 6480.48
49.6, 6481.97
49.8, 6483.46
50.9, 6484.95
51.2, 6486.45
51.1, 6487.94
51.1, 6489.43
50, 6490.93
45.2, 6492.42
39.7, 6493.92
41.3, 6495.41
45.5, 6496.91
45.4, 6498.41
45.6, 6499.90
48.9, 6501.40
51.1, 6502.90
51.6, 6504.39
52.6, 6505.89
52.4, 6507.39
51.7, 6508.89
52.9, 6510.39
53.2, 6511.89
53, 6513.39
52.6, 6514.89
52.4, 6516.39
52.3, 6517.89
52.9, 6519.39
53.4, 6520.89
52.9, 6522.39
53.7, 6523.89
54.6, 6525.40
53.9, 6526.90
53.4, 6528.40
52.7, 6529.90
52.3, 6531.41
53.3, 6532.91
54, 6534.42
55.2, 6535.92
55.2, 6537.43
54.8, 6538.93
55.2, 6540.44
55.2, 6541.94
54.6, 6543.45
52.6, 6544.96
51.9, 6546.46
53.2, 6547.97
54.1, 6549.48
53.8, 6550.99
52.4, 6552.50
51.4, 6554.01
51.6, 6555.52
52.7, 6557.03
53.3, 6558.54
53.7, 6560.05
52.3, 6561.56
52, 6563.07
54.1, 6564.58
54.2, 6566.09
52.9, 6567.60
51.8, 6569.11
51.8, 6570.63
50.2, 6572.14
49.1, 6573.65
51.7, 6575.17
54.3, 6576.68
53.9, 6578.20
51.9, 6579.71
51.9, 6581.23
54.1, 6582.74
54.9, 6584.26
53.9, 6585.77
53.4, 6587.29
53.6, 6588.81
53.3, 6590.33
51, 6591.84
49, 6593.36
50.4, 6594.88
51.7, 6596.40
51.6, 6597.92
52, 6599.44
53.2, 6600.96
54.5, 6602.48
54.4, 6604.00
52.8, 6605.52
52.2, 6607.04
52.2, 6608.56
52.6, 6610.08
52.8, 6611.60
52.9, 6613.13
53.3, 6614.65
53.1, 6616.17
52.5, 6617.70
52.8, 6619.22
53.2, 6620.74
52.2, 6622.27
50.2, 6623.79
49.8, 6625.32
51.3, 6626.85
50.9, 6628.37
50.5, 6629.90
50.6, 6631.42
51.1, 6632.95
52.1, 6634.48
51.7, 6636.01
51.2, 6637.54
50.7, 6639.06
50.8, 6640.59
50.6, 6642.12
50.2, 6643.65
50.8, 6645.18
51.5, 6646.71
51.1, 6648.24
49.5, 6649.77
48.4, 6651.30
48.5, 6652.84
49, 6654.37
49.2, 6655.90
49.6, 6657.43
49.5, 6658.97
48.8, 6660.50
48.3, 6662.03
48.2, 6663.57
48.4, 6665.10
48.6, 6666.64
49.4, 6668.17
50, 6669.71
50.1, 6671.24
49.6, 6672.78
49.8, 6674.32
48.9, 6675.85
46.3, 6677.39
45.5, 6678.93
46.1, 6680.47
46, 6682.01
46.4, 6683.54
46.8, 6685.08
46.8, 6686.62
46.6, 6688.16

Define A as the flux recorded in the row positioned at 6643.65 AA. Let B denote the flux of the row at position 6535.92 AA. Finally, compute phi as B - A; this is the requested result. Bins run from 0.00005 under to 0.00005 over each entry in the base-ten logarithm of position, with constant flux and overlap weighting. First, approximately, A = 50.2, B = 55.2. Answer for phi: 5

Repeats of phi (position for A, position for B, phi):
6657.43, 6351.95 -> -3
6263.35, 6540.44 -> 16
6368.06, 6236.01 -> -7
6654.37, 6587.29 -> 4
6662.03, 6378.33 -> -6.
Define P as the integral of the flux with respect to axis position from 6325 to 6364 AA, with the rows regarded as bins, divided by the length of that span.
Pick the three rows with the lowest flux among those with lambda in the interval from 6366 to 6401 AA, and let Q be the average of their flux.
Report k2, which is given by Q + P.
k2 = 84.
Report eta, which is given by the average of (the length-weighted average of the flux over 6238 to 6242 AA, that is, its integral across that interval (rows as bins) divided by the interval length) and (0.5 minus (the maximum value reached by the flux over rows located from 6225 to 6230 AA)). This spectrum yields 0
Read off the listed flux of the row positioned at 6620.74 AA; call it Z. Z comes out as 53.2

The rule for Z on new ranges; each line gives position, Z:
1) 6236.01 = 36.5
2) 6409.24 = 47.5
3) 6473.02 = 49.7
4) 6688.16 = 46.6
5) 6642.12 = 50.6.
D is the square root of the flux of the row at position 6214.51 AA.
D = 5.8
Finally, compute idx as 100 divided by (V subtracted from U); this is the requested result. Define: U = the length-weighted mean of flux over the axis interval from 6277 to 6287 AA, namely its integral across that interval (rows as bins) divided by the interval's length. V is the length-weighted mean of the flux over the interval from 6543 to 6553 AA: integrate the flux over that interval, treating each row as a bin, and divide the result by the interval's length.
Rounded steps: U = 39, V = 53.2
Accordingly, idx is -7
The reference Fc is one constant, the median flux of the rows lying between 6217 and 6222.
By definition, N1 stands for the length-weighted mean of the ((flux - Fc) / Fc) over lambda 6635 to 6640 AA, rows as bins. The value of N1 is 0.47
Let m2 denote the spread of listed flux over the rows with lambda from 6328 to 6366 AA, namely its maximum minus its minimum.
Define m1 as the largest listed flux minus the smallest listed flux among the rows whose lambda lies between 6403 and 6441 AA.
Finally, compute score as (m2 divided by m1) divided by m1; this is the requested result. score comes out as 0.07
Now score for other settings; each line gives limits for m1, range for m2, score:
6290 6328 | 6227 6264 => 0.24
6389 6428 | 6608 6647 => 0.04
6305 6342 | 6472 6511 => 0.36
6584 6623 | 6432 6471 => 0.36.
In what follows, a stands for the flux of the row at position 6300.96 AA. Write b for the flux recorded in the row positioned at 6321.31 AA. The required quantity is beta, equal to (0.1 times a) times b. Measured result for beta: 180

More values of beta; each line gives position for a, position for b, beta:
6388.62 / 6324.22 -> 177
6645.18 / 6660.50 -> 248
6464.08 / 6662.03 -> 220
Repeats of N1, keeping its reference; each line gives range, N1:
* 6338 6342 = 0.34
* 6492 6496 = 0.20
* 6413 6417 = 0.38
